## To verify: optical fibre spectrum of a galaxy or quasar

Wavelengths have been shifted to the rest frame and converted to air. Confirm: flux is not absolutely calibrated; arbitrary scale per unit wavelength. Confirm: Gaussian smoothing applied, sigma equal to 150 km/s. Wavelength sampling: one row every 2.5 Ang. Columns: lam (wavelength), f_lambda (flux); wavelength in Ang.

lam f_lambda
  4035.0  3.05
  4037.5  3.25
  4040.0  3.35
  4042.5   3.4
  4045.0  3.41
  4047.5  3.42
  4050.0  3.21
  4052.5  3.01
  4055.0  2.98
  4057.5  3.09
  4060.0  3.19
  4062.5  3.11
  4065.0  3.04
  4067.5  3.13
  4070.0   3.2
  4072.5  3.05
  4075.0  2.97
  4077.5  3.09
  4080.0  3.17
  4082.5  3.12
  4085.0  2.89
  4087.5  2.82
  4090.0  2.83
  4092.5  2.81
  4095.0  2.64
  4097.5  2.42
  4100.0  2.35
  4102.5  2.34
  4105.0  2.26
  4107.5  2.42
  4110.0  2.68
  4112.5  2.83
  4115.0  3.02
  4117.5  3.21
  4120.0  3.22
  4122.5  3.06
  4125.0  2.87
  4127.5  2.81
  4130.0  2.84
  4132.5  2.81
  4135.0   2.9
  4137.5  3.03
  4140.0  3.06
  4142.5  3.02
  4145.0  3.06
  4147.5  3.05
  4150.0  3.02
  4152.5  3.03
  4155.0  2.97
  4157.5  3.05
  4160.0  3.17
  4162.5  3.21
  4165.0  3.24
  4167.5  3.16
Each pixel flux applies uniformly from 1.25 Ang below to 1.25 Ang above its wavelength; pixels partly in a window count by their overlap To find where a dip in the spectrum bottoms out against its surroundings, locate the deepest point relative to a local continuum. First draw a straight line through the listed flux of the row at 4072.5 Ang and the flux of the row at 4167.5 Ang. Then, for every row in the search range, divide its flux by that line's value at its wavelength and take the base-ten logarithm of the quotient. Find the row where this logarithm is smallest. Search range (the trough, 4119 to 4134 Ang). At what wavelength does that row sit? 4132.5 Ang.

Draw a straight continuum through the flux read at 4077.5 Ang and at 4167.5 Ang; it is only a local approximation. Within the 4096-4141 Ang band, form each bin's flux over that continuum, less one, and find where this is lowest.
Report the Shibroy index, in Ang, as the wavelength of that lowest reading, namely 4105.0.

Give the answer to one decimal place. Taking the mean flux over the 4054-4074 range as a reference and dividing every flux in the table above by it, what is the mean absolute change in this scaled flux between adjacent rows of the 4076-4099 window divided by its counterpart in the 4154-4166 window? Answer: 1.6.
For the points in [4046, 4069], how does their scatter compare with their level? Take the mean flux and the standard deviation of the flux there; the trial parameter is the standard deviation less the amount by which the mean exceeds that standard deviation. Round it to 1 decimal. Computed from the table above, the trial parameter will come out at -2.9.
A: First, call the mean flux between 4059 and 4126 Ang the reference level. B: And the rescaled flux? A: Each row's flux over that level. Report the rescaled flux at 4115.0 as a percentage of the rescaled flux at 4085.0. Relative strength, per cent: 104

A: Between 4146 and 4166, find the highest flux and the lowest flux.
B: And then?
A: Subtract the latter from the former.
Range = 0.27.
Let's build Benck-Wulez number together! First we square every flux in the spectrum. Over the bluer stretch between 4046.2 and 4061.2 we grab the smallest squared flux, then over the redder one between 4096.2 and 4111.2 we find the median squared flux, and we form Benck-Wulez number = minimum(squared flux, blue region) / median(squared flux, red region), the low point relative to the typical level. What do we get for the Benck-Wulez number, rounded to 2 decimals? 1.56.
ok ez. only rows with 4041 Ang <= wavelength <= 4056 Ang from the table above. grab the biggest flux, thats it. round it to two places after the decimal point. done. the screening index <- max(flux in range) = 3.42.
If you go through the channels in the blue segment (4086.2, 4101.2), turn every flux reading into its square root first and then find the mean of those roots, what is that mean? 1.63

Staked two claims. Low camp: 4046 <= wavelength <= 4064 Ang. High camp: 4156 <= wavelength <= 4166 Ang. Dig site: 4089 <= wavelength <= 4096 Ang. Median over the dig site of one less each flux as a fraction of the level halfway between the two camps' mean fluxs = 0.11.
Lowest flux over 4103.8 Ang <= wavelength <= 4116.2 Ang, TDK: 2.26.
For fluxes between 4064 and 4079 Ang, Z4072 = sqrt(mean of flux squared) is 3.08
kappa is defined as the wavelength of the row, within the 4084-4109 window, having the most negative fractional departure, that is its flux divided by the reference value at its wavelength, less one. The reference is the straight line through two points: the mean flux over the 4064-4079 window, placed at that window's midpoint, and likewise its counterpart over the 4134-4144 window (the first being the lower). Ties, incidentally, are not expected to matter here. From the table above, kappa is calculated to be 4105.0 Ang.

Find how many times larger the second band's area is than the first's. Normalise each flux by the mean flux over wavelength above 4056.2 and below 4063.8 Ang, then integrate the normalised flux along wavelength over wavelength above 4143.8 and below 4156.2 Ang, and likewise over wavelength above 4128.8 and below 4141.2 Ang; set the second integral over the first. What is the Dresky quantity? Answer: 0.97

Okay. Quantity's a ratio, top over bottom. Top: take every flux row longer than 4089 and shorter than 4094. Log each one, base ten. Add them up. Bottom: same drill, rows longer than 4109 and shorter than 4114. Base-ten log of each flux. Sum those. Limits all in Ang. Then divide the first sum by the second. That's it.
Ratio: 1.02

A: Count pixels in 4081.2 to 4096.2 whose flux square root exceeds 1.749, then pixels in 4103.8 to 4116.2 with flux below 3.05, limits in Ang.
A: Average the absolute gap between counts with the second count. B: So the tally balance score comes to 4.5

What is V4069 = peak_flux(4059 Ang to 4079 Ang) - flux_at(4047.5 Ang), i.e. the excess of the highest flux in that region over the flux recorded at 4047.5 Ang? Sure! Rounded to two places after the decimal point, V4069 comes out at -0.22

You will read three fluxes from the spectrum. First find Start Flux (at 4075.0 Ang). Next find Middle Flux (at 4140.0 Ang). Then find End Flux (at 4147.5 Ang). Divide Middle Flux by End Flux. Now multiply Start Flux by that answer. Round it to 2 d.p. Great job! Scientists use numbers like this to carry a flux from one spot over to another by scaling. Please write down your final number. 2.98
